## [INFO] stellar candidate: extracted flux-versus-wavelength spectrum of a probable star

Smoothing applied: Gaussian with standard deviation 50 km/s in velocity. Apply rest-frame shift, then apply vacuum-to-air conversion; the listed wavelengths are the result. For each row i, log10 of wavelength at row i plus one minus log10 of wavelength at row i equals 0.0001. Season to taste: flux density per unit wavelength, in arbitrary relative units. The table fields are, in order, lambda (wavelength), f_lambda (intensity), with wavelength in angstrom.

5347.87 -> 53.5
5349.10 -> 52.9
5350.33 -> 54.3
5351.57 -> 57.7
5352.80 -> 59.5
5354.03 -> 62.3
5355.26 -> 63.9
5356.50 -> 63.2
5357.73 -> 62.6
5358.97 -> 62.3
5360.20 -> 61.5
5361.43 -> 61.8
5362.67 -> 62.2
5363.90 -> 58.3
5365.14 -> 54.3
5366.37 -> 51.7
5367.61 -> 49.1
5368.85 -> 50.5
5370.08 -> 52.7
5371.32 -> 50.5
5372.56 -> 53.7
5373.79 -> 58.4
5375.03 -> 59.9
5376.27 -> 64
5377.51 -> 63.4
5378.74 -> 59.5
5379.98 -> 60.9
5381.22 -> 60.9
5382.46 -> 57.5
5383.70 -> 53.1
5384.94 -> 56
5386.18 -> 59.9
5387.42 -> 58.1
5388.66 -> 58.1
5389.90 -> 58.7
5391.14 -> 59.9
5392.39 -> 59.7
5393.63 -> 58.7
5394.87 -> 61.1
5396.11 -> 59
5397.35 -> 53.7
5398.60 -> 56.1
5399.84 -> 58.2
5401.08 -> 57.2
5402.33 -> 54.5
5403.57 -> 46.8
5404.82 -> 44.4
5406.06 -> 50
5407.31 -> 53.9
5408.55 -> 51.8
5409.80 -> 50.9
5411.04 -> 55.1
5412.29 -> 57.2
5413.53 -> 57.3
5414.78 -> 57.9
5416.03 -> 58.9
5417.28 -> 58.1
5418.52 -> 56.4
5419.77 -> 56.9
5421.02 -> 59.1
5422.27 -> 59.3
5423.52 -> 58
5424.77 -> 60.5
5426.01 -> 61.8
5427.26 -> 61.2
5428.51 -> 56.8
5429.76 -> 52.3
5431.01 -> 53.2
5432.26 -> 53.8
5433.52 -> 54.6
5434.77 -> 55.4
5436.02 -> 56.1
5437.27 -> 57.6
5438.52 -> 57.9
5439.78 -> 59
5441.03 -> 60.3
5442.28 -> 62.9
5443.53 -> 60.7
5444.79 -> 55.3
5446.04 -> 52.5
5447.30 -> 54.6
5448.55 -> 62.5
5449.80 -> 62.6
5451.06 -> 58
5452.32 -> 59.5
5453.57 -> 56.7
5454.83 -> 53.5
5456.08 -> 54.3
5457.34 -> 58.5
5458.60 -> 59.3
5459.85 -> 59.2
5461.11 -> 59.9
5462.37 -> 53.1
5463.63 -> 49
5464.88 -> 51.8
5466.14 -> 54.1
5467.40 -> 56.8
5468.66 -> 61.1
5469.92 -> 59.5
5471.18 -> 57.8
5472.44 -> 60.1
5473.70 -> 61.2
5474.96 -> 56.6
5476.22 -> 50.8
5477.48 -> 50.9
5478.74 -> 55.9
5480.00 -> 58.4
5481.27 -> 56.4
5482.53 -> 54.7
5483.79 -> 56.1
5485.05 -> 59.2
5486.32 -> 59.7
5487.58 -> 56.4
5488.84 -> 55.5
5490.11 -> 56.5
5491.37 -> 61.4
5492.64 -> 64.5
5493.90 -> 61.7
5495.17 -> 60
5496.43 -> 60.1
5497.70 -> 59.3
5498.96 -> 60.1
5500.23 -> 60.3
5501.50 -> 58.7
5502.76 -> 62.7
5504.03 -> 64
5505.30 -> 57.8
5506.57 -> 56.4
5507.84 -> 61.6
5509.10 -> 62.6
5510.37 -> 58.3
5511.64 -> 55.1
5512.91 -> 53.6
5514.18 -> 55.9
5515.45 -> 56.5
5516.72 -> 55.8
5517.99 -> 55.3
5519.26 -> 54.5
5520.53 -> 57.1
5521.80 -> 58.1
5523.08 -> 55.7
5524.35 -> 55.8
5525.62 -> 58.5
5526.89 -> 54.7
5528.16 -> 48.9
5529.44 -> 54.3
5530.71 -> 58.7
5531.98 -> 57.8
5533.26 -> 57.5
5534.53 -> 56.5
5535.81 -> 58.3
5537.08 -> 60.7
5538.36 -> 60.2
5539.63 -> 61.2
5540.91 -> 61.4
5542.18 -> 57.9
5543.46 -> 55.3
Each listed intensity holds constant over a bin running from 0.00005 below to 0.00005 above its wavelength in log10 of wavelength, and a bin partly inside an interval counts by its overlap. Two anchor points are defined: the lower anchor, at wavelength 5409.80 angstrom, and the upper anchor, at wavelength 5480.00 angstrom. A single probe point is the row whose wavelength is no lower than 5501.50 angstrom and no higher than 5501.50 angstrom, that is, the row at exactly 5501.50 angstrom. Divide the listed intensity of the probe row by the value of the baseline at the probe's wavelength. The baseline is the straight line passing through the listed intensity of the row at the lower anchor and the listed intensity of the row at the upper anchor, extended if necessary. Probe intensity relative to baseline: 0.97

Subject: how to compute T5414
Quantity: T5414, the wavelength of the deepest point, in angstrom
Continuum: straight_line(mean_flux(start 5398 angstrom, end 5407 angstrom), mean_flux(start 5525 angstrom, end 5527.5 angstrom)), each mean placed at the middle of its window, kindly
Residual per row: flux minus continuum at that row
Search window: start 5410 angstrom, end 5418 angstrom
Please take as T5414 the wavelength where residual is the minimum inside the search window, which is 5411.04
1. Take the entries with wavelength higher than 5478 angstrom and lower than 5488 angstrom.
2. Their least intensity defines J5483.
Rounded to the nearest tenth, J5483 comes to 54.7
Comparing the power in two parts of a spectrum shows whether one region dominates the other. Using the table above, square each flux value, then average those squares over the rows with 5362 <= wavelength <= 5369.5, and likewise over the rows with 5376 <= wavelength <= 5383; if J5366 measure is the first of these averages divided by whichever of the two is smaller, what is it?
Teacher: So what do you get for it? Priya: 1.00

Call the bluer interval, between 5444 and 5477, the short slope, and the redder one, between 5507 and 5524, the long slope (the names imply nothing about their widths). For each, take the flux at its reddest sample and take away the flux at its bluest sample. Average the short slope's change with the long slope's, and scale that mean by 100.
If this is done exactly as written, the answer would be -520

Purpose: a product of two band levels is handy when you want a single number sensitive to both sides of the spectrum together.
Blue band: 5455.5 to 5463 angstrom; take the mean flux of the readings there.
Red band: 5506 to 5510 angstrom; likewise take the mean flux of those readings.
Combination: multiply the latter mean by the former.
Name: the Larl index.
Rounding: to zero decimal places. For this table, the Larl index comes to 3454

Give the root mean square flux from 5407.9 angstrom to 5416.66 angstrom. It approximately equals 56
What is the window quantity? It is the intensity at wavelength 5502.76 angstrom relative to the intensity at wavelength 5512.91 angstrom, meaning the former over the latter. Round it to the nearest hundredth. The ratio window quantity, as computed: 1.17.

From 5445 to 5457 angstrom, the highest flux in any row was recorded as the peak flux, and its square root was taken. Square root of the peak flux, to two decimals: 7.91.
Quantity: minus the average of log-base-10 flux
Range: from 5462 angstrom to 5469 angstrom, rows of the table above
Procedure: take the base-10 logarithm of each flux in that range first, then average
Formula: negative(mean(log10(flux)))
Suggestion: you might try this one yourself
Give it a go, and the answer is -1.73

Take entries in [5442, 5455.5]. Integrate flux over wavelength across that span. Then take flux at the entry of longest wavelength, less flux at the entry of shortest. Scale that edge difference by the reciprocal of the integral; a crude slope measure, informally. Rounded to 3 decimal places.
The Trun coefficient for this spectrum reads -0.012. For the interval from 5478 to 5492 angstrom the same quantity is 0.007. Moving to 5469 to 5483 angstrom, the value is -0.006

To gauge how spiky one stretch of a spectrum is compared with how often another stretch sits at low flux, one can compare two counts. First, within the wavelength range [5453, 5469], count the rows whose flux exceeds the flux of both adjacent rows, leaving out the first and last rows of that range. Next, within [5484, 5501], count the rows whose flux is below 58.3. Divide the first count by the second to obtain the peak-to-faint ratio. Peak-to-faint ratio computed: 0.7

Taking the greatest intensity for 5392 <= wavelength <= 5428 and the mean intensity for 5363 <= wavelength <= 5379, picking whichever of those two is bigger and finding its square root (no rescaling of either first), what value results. 7.86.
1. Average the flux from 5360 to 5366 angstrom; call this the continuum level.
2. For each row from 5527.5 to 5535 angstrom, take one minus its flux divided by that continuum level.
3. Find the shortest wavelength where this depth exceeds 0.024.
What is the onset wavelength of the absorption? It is 5528.16 angstrom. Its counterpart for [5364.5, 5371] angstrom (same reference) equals 5365.14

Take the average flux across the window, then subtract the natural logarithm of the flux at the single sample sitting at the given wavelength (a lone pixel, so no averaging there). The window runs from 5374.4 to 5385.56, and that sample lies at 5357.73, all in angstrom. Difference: 55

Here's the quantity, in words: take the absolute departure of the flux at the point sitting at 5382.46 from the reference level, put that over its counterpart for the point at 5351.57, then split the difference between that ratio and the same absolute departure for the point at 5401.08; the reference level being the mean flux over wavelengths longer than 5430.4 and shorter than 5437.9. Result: 1.5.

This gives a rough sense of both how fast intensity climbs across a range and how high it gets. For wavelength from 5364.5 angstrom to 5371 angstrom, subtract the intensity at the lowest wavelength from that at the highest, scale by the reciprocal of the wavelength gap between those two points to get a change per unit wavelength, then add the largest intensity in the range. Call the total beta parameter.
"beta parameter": 54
